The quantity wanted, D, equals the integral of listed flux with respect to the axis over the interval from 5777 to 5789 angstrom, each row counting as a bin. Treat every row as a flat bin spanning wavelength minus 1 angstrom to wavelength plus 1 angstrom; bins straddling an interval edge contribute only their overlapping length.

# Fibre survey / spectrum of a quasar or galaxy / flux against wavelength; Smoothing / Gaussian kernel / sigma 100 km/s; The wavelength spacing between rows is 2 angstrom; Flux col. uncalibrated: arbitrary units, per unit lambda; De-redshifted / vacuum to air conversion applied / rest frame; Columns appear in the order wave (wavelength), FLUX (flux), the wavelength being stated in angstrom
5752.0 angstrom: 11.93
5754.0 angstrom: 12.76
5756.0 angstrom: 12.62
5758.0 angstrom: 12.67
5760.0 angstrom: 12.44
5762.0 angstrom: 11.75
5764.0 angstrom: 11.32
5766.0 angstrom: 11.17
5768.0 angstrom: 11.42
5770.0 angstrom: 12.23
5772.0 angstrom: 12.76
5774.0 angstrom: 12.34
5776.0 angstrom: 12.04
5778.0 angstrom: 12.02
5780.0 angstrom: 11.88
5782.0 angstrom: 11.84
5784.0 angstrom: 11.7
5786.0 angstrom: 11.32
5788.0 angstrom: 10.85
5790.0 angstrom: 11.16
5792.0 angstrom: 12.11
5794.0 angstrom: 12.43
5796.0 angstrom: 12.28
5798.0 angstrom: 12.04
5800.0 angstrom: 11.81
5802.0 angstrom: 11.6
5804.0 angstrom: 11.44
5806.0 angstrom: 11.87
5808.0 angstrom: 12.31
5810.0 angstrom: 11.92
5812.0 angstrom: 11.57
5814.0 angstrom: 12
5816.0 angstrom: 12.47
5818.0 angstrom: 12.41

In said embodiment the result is 139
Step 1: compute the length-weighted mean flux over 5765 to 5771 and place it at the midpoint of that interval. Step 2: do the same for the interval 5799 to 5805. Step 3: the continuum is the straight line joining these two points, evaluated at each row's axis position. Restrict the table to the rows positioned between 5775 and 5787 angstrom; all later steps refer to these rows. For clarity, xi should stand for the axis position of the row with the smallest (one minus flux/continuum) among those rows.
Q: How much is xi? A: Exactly 5776.0 angstrom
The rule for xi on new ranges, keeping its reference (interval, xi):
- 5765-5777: 5772.0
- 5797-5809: 5808.0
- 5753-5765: 5754.0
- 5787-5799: 5794.0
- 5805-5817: 5816.0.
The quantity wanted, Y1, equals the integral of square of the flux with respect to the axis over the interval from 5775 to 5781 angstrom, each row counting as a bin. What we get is 861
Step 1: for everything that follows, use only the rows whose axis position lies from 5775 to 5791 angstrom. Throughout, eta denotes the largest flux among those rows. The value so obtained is 12.04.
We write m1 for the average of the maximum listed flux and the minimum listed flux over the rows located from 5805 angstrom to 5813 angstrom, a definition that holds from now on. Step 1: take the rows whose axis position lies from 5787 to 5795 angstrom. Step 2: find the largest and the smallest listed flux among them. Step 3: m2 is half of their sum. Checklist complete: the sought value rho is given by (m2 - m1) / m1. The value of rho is -0.03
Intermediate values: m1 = 11.9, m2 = 11.6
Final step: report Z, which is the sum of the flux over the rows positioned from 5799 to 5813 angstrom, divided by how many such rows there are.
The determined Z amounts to 11.8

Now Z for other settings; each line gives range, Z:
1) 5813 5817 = 12.2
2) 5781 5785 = 11.8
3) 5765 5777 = 12.0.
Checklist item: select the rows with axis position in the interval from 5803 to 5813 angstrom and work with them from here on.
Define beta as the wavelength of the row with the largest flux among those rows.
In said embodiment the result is 5808.0 angstrom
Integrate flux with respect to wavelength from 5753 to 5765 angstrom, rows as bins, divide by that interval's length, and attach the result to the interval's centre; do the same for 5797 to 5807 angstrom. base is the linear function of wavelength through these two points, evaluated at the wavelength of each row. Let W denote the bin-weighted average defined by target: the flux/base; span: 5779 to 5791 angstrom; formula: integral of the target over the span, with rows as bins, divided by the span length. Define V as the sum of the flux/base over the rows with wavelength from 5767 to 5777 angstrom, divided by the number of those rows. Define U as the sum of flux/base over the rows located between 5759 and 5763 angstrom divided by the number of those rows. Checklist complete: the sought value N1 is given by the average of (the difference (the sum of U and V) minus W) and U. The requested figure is 1.01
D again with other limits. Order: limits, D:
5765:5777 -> 144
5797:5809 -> 142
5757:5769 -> 142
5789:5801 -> 144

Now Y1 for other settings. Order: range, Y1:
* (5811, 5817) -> 867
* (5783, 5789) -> 766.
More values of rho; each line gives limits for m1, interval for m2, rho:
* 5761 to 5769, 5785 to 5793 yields 0.00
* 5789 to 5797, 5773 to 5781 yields 0.03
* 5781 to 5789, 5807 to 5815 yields 0.05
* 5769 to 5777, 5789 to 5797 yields -0.05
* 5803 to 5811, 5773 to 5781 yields 0.02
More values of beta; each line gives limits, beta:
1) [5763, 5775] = 5772.0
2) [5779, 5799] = 5794.0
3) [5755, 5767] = 5758.0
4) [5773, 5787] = 5774.0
